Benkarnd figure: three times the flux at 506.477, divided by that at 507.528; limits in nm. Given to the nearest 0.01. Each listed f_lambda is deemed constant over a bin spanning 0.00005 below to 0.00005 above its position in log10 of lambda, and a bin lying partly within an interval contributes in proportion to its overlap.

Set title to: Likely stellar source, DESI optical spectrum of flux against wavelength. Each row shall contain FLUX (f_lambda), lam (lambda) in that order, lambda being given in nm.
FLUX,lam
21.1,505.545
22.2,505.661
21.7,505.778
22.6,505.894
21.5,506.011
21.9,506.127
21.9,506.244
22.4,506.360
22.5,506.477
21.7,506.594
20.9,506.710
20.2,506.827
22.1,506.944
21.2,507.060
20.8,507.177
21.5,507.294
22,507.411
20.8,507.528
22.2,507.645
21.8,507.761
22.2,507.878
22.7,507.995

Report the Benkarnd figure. 3.25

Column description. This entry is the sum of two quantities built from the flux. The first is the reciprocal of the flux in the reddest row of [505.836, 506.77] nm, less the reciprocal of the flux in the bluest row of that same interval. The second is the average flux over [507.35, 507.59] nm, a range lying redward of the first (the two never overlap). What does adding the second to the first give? 21.4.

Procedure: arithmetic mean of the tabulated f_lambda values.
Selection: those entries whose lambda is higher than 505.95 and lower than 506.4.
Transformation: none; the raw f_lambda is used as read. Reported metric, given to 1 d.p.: 21.9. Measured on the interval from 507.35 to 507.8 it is 21.7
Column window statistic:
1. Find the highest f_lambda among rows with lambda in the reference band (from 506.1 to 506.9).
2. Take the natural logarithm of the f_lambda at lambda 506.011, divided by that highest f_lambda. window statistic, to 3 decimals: -0.045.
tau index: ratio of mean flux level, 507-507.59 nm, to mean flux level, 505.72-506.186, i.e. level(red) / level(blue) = 0.970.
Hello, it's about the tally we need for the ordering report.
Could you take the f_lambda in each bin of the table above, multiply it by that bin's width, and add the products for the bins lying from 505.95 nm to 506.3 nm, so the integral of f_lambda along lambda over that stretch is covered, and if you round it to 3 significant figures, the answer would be 7.61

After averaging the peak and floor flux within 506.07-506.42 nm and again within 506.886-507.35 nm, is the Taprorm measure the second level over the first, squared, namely 0.9378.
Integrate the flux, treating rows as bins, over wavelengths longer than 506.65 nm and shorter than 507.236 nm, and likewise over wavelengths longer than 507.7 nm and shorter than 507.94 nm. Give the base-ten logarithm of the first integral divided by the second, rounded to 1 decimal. 0.4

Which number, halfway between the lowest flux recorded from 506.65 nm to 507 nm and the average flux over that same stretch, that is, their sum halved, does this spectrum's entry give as 20.6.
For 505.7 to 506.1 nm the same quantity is 21.7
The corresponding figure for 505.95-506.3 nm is 21.6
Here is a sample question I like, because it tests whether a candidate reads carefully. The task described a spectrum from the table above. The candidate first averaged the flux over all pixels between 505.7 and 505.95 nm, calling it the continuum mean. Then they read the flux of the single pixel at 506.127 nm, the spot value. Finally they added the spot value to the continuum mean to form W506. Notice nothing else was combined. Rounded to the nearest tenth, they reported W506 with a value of 44.0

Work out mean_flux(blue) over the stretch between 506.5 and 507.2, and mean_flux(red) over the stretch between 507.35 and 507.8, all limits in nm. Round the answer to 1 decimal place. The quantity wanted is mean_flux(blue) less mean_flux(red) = -0.5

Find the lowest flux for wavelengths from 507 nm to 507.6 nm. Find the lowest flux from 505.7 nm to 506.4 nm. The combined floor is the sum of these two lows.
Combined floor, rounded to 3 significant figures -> 42.3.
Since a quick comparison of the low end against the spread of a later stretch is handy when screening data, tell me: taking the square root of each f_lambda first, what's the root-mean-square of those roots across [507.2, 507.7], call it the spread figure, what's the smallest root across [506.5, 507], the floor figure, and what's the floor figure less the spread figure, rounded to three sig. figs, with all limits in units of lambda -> -0.156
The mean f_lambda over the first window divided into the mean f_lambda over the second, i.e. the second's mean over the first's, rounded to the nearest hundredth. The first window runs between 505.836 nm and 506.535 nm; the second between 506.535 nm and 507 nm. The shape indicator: 0.96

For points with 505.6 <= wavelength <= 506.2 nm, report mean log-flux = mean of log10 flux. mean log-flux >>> 1.34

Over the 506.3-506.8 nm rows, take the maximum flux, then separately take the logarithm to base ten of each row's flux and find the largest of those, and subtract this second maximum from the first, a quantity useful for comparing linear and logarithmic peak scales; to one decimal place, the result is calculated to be 21.1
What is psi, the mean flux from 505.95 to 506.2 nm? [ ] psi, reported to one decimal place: 21.7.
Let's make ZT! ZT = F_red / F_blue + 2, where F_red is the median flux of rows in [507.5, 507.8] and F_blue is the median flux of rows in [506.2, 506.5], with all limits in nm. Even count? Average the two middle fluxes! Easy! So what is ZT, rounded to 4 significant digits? 2.973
